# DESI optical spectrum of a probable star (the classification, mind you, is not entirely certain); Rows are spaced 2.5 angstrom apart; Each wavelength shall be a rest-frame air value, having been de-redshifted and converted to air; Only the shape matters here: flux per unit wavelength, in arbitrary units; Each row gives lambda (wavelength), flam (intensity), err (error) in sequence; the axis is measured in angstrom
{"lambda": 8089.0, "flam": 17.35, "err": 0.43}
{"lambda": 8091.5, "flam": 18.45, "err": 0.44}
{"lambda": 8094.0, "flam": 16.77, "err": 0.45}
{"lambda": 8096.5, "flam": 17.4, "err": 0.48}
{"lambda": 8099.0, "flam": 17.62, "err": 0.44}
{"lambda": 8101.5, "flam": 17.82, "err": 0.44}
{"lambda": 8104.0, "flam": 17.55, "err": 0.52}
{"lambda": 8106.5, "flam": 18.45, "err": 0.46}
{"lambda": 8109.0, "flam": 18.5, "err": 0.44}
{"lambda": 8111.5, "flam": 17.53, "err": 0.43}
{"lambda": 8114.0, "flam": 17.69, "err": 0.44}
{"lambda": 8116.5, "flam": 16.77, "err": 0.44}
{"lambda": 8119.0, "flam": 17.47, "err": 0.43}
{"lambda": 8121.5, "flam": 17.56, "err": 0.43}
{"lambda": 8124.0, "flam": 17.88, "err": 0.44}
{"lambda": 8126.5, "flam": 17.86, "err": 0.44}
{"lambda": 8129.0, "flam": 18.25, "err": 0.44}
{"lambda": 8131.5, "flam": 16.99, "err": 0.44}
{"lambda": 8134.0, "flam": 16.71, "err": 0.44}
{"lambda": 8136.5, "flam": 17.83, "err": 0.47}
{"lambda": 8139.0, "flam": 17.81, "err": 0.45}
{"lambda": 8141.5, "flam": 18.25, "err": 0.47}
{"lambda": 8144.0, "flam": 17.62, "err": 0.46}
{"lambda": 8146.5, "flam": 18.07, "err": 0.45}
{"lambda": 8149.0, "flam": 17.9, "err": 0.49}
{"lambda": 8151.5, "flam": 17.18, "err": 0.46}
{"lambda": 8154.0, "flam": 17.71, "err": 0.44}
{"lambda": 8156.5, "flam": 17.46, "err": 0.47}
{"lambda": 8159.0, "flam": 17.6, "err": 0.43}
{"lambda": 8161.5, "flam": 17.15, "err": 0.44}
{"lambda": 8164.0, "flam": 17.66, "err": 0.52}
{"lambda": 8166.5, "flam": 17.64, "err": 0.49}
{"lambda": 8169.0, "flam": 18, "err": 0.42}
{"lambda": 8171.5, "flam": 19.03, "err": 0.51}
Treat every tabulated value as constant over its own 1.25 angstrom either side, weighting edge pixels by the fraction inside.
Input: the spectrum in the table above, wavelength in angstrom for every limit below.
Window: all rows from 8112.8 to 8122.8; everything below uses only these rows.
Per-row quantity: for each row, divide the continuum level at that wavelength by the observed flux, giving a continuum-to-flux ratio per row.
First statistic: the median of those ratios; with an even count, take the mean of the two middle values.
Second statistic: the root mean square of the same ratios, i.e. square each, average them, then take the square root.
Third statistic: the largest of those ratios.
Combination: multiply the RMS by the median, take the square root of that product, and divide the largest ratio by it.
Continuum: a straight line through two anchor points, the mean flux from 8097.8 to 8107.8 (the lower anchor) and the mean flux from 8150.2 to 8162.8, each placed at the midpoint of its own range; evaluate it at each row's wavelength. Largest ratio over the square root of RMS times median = 1.041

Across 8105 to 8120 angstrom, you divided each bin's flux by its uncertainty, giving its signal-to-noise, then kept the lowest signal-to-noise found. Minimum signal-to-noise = 38.1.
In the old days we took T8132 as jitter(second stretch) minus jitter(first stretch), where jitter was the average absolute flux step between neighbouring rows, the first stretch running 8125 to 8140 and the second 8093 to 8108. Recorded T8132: -0.17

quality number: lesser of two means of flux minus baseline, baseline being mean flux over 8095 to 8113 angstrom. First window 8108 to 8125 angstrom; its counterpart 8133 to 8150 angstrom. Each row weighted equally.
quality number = -0.21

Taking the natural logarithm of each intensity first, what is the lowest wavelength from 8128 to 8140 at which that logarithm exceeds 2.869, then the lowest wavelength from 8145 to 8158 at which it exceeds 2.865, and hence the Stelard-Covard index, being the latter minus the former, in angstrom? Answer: 17.5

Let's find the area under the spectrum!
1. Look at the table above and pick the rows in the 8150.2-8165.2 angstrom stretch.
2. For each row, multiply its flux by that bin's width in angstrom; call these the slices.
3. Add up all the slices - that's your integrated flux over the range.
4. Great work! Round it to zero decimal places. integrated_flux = 262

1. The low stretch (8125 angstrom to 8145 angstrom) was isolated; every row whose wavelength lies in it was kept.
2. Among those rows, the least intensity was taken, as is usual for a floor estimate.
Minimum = 16.71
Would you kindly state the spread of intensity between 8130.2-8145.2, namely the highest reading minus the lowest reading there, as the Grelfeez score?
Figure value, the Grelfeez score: 1.5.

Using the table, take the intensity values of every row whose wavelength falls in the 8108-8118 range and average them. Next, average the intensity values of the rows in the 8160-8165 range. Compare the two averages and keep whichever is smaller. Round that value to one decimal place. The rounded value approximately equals 17.4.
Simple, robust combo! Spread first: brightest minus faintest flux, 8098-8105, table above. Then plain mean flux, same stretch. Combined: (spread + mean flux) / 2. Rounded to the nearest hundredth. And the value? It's 8.97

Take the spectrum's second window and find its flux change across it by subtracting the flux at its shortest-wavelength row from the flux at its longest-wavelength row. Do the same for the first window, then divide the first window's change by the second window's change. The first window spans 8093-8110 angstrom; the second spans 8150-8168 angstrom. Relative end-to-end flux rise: 3.8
